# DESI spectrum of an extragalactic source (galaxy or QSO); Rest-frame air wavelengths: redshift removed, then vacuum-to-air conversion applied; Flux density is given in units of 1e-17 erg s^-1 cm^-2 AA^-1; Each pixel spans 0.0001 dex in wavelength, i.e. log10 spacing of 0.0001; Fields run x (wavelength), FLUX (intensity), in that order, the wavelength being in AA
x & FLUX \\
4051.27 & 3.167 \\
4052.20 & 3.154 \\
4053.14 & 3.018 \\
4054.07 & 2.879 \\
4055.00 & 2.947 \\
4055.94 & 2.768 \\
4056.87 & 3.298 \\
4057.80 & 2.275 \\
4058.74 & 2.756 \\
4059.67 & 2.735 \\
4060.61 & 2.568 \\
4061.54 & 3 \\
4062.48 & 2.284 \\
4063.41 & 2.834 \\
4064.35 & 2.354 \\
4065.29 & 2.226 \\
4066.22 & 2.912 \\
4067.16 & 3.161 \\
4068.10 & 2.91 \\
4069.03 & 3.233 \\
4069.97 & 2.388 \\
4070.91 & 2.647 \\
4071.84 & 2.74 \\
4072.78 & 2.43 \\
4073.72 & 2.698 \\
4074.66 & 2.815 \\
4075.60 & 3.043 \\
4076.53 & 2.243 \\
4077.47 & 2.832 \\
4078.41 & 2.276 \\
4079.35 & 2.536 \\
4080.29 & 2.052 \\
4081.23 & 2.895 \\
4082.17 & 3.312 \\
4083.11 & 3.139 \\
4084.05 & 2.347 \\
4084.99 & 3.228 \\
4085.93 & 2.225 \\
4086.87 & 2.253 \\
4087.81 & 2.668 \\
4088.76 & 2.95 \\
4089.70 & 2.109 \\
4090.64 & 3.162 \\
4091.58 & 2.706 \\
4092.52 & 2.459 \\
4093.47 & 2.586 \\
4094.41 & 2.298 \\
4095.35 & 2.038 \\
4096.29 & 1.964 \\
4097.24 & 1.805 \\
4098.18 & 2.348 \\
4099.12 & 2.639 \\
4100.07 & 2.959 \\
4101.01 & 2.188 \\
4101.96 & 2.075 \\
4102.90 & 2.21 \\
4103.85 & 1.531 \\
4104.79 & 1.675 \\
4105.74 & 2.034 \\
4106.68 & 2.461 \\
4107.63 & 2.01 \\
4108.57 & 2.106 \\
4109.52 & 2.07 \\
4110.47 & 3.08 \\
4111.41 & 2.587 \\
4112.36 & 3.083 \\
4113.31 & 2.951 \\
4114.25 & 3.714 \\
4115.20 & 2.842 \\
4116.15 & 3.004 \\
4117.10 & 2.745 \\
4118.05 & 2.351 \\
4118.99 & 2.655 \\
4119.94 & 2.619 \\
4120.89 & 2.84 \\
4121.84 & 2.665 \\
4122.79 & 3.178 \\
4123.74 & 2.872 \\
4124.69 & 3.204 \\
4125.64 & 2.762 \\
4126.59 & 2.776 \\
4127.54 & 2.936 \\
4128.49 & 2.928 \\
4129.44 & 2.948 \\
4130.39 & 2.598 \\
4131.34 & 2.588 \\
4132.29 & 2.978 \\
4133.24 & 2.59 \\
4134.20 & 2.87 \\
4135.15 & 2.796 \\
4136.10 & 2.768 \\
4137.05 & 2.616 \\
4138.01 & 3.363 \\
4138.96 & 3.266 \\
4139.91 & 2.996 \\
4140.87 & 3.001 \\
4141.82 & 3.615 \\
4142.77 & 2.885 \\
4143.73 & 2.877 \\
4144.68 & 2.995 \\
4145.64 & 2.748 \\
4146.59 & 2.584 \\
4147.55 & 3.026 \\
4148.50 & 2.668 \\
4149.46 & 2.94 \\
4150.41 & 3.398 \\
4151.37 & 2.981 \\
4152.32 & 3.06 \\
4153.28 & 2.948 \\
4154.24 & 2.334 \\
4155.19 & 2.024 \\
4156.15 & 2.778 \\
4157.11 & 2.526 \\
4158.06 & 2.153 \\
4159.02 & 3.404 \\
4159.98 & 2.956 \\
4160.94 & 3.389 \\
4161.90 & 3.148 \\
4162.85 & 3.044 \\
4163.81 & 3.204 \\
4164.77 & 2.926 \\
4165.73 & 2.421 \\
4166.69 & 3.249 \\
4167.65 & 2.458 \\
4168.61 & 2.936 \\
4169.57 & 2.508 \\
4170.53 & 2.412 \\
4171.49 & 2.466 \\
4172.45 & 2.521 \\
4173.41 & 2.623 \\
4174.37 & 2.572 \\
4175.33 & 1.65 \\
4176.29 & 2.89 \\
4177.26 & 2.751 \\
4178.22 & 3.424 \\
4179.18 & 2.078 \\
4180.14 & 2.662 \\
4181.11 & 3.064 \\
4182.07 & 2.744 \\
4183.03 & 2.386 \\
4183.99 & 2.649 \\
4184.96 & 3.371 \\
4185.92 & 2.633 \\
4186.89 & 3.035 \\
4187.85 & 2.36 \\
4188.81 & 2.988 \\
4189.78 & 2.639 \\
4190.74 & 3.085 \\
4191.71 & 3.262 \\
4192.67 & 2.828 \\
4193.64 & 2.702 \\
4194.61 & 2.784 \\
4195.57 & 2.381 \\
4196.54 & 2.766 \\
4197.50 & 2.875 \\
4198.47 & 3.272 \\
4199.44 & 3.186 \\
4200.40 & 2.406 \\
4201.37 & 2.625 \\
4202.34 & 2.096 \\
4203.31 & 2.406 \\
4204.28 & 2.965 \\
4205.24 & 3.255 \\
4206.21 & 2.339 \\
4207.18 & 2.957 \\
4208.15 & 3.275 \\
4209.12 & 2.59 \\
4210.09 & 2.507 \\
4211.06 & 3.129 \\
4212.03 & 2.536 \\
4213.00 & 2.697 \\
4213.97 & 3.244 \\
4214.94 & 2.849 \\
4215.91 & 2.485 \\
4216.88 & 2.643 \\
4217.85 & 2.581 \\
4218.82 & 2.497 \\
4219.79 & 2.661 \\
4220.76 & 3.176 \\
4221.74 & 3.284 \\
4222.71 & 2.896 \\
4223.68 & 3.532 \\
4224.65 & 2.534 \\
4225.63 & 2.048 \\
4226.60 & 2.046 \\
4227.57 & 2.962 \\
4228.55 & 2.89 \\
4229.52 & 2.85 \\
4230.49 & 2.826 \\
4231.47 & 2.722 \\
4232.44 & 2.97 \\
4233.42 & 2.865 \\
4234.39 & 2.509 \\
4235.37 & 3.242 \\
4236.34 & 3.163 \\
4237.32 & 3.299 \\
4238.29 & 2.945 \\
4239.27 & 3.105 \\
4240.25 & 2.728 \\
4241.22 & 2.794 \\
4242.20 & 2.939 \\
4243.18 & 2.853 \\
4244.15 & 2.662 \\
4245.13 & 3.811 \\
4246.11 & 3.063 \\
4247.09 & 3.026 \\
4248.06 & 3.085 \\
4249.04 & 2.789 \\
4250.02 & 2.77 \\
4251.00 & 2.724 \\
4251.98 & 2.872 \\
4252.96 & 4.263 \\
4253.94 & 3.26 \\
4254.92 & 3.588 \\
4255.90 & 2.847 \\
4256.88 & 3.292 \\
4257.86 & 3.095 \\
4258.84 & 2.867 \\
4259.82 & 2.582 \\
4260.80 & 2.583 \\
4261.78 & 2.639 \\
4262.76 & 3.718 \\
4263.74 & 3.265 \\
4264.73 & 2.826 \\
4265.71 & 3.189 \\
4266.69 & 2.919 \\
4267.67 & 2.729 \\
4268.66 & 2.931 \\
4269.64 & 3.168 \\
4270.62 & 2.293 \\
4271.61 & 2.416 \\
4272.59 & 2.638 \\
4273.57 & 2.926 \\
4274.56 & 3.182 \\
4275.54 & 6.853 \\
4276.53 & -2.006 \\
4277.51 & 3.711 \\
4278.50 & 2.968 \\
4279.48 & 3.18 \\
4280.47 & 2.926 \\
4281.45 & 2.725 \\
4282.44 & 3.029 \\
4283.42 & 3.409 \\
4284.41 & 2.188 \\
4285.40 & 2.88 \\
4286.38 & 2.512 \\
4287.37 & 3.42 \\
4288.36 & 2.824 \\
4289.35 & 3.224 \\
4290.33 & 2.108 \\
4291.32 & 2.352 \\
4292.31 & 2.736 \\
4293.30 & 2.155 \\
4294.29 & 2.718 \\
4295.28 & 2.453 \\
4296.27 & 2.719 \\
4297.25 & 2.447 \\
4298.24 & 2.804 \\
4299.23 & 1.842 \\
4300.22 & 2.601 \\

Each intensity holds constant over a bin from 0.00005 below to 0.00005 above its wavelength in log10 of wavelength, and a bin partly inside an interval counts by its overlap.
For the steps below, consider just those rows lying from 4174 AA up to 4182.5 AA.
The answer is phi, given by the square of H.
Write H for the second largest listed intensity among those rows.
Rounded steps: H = 3.064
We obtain 9.4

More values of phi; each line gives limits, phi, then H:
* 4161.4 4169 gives 10.3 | 3.204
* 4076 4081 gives 6.4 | 2.536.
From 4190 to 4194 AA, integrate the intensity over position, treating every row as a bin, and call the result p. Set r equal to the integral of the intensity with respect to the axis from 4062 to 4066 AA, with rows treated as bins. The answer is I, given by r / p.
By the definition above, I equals 0.8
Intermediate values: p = 12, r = 10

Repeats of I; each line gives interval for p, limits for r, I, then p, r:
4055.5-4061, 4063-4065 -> 0.3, 15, 5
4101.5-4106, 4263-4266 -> 1.1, 9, 9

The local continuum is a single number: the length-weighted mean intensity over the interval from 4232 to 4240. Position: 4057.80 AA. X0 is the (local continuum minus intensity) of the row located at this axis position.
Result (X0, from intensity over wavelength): 0.73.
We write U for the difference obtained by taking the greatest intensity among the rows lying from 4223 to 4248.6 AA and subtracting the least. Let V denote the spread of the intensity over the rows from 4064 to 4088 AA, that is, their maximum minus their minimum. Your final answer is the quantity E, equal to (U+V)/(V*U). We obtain 1.36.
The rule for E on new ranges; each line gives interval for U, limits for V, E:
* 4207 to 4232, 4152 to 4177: 1.24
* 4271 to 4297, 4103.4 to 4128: 0.57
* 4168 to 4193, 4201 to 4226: 1.24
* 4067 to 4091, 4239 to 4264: 1.39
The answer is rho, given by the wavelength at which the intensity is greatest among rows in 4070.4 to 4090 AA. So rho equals 4082.17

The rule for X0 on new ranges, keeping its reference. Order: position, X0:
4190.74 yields -0.08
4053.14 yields -0.02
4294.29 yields 0.28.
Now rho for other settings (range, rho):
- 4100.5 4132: 4114.25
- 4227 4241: 4237.32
